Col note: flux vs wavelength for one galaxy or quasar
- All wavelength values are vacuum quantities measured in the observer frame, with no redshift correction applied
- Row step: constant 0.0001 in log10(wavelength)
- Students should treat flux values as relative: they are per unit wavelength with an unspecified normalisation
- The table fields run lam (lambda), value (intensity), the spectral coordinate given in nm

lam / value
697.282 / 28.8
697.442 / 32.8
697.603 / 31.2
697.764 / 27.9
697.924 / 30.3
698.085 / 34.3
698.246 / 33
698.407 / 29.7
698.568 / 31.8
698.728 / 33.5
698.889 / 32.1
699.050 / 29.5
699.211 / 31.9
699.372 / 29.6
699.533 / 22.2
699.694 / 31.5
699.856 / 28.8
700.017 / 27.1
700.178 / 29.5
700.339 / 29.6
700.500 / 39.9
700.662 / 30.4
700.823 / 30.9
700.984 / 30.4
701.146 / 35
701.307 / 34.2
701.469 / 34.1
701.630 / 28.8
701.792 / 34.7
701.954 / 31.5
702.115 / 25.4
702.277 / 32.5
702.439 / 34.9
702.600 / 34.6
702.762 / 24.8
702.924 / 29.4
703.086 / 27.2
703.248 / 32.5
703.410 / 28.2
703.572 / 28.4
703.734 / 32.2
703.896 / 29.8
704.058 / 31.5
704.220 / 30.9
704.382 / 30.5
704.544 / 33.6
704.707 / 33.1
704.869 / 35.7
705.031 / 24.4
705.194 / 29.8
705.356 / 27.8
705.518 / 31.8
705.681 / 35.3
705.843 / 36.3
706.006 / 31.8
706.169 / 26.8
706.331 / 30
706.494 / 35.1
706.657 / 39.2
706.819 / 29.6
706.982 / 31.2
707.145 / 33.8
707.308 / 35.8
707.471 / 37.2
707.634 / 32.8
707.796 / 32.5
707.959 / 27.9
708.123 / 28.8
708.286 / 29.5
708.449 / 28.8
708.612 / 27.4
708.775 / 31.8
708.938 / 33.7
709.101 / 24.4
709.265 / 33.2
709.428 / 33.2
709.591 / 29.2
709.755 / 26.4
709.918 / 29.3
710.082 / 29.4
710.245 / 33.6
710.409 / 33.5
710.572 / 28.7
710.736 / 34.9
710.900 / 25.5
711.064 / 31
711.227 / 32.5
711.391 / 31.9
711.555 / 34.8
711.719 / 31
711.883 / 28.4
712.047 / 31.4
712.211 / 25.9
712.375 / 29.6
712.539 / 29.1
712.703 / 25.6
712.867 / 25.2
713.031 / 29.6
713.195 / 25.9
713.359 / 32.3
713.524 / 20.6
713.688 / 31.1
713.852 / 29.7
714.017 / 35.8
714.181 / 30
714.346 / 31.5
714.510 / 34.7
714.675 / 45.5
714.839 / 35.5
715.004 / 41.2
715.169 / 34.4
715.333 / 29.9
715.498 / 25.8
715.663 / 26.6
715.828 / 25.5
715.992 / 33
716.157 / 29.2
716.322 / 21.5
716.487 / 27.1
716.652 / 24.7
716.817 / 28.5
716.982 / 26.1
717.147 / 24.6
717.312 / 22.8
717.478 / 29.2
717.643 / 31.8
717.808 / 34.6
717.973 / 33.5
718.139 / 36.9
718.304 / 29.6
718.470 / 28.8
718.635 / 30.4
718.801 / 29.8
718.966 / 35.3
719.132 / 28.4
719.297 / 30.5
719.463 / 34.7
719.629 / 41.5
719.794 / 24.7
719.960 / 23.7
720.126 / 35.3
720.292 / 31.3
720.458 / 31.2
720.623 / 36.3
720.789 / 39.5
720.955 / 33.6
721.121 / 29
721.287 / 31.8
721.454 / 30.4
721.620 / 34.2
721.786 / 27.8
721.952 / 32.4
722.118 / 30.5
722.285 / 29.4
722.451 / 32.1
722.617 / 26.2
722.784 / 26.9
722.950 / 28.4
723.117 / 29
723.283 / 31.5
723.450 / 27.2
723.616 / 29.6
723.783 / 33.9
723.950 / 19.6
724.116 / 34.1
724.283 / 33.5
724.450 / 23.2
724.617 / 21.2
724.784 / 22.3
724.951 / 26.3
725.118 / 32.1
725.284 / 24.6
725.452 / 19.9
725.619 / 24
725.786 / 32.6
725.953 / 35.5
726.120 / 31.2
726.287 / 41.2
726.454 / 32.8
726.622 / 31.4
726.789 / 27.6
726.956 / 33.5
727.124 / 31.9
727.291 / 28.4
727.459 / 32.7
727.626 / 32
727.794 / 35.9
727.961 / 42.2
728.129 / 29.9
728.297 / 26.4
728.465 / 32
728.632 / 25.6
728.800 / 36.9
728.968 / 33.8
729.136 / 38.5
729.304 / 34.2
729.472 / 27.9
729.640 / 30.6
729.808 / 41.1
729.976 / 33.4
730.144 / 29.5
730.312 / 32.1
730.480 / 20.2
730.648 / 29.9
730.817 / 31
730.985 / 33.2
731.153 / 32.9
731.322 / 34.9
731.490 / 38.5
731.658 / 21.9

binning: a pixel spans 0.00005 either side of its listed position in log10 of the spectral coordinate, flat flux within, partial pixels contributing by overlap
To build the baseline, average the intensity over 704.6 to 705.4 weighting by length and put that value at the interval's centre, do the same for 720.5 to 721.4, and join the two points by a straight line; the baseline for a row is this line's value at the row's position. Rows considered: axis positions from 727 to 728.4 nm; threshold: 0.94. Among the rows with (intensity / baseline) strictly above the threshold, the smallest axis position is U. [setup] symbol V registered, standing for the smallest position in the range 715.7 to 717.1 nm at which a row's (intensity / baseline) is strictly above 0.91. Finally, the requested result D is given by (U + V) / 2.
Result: 721.89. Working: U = 727.794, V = 715.992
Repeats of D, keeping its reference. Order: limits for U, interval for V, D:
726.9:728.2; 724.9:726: 726.04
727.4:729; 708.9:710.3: 718.37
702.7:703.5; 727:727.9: 715.19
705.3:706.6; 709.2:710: 707.39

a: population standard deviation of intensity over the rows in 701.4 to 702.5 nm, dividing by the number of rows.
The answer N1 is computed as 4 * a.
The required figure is 13.0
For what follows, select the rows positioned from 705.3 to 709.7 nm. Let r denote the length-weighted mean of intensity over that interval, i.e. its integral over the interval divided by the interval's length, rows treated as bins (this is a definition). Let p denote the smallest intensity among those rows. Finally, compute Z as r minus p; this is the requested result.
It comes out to 7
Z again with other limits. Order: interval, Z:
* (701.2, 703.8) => 6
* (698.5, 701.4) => 9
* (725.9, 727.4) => 5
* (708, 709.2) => 5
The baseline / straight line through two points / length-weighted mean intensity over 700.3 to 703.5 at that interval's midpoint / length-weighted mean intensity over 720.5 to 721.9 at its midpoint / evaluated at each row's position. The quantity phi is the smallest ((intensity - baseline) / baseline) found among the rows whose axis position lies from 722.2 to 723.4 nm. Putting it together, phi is -0.20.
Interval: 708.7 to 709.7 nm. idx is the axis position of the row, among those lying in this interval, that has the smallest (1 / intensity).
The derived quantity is 708.938 nm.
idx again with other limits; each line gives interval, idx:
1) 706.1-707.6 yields 706.657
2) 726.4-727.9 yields 727.794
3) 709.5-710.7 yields 710.245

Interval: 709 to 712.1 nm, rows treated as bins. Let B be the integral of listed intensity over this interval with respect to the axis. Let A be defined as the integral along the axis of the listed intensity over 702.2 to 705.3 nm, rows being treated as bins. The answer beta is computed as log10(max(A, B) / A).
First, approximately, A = 95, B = 95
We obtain 0.00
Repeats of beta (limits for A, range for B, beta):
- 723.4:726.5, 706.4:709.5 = 0.05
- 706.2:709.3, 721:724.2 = 0.00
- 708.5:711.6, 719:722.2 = 0.03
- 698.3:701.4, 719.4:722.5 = 0.02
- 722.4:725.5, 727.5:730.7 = 0.08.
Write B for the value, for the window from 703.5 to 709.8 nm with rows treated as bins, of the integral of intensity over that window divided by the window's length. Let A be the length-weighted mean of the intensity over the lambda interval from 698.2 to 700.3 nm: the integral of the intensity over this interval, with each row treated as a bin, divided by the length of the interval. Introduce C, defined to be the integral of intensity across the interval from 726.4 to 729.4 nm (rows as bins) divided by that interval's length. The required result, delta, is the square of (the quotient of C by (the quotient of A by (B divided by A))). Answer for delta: 1.29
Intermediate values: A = 30.0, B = 31.3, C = 32.5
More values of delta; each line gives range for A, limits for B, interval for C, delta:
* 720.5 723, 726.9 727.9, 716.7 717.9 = 0.88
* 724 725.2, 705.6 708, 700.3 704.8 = 1.95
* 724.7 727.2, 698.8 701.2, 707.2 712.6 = 1.12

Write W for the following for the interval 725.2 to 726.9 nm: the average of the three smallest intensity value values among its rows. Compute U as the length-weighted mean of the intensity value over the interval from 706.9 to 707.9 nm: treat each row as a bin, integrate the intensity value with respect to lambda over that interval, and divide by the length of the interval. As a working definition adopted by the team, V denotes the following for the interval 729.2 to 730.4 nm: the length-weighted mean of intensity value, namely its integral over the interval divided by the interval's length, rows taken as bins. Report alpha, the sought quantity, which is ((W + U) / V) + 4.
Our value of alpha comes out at 5.73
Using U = 34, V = 32.7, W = 23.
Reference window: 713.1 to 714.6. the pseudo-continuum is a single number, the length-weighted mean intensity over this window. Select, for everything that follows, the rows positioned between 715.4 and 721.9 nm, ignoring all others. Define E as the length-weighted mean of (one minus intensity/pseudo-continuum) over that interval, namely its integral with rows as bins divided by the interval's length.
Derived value 0.000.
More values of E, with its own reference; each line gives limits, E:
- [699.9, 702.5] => -0.050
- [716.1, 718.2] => 0.061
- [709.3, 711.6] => -0.024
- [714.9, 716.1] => -0.024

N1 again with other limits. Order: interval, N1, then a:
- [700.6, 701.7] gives 8.9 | 2.23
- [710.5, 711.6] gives 12.4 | 3.11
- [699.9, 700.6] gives 19.8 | 4.94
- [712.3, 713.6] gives 13.6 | 3.41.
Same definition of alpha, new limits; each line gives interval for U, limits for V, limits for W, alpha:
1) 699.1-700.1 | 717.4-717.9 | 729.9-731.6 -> 5.72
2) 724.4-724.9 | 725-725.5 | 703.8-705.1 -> 5.95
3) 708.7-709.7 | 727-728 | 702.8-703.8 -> 5.75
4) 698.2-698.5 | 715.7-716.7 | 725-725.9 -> 6.01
